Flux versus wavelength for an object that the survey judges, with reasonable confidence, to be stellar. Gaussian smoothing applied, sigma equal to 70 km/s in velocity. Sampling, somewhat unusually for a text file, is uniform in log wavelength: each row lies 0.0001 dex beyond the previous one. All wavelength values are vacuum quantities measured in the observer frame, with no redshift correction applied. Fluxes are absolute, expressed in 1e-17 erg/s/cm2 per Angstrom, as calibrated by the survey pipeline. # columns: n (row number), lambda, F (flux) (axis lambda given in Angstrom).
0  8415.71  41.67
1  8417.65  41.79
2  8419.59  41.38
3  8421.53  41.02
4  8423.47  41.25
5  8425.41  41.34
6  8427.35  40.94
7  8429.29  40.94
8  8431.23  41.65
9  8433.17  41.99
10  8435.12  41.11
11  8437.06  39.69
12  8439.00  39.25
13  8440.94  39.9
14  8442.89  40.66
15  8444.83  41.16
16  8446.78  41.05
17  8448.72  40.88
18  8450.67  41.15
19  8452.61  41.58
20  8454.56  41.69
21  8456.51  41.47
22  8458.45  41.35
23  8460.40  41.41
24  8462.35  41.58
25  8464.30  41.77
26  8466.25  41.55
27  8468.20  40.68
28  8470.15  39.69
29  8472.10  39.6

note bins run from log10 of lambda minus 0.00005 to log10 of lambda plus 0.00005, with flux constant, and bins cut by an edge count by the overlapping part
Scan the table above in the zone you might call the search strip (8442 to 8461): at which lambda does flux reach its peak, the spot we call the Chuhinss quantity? 8454.56 Angstrom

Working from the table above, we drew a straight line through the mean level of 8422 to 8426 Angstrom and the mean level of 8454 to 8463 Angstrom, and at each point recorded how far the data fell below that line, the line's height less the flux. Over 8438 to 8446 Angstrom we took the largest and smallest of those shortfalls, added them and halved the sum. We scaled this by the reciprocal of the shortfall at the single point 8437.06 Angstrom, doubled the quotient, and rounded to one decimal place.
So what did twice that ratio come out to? 1.4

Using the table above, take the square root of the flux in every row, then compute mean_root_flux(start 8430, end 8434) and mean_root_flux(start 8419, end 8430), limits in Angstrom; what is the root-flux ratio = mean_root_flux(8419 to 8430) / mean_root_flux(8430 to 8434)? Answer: 0.99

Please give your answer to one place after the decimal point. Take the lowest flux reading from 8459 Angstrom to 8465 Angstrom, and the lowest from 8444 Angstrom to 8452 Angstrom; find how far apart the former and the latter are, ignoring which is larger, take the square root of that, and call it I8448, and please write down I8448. 0.7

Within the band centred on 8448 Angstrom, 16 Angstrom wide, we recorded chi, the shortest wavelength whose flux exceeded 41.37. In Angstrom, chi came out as 8452.61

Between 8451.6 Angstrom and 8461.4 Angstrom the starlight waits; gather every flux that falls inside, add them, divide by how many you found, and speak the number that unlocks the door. 41.5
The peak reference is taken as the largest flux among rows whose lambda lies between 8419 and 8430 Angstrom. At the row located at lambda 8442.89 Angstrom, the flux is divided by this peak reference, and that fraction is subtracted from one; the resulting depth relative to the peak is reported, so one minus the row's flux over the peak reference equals 0.017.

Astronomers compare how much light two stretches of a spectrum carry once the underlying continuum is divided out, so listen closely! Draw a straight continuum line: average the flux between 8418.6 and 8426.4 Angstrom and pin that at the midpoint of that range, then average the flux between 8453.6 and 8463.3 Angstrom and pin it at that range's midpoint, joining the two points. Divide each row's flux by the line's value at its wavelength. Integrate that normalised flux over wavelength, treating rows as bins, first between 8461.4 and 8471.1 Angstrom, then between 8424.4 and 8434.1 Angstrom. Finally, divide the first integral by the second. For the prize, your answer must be 0.99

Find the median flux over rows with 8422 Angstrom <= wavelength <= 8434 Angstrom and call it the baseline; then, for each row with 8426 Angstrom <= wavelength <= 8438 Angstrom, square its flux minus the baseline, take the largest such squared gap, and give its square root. 1.6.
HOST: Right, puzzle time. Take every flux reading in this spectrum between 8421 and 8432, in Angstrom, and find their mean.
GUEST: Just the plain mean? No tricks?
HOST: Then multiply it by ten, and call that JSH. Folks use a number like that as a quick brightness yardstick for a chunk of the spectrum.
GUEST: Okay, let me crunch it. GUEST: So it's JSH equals 412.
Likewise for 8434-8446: 403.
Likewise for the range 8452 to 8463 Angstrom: 415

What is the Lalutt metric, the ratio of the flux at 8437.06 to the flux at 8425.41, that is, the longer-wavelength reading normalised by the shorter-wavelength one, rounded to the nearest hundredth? 0.96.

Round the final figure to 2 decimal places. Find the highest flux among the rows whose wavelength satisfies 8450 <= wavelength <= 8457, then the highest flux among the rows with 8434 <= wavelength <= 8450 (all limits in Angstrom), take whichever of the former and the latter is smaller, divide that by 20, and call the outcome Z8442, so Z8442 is 2.06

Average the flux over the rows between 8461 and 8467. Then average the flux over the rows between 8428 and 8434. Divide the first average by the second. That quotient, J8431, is 1.00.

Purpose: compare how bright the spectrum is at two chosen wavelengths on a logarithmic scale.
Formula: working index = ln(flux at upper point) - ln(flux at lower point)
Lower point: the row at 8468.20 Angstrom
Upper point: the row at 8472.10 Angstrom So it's -0.027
